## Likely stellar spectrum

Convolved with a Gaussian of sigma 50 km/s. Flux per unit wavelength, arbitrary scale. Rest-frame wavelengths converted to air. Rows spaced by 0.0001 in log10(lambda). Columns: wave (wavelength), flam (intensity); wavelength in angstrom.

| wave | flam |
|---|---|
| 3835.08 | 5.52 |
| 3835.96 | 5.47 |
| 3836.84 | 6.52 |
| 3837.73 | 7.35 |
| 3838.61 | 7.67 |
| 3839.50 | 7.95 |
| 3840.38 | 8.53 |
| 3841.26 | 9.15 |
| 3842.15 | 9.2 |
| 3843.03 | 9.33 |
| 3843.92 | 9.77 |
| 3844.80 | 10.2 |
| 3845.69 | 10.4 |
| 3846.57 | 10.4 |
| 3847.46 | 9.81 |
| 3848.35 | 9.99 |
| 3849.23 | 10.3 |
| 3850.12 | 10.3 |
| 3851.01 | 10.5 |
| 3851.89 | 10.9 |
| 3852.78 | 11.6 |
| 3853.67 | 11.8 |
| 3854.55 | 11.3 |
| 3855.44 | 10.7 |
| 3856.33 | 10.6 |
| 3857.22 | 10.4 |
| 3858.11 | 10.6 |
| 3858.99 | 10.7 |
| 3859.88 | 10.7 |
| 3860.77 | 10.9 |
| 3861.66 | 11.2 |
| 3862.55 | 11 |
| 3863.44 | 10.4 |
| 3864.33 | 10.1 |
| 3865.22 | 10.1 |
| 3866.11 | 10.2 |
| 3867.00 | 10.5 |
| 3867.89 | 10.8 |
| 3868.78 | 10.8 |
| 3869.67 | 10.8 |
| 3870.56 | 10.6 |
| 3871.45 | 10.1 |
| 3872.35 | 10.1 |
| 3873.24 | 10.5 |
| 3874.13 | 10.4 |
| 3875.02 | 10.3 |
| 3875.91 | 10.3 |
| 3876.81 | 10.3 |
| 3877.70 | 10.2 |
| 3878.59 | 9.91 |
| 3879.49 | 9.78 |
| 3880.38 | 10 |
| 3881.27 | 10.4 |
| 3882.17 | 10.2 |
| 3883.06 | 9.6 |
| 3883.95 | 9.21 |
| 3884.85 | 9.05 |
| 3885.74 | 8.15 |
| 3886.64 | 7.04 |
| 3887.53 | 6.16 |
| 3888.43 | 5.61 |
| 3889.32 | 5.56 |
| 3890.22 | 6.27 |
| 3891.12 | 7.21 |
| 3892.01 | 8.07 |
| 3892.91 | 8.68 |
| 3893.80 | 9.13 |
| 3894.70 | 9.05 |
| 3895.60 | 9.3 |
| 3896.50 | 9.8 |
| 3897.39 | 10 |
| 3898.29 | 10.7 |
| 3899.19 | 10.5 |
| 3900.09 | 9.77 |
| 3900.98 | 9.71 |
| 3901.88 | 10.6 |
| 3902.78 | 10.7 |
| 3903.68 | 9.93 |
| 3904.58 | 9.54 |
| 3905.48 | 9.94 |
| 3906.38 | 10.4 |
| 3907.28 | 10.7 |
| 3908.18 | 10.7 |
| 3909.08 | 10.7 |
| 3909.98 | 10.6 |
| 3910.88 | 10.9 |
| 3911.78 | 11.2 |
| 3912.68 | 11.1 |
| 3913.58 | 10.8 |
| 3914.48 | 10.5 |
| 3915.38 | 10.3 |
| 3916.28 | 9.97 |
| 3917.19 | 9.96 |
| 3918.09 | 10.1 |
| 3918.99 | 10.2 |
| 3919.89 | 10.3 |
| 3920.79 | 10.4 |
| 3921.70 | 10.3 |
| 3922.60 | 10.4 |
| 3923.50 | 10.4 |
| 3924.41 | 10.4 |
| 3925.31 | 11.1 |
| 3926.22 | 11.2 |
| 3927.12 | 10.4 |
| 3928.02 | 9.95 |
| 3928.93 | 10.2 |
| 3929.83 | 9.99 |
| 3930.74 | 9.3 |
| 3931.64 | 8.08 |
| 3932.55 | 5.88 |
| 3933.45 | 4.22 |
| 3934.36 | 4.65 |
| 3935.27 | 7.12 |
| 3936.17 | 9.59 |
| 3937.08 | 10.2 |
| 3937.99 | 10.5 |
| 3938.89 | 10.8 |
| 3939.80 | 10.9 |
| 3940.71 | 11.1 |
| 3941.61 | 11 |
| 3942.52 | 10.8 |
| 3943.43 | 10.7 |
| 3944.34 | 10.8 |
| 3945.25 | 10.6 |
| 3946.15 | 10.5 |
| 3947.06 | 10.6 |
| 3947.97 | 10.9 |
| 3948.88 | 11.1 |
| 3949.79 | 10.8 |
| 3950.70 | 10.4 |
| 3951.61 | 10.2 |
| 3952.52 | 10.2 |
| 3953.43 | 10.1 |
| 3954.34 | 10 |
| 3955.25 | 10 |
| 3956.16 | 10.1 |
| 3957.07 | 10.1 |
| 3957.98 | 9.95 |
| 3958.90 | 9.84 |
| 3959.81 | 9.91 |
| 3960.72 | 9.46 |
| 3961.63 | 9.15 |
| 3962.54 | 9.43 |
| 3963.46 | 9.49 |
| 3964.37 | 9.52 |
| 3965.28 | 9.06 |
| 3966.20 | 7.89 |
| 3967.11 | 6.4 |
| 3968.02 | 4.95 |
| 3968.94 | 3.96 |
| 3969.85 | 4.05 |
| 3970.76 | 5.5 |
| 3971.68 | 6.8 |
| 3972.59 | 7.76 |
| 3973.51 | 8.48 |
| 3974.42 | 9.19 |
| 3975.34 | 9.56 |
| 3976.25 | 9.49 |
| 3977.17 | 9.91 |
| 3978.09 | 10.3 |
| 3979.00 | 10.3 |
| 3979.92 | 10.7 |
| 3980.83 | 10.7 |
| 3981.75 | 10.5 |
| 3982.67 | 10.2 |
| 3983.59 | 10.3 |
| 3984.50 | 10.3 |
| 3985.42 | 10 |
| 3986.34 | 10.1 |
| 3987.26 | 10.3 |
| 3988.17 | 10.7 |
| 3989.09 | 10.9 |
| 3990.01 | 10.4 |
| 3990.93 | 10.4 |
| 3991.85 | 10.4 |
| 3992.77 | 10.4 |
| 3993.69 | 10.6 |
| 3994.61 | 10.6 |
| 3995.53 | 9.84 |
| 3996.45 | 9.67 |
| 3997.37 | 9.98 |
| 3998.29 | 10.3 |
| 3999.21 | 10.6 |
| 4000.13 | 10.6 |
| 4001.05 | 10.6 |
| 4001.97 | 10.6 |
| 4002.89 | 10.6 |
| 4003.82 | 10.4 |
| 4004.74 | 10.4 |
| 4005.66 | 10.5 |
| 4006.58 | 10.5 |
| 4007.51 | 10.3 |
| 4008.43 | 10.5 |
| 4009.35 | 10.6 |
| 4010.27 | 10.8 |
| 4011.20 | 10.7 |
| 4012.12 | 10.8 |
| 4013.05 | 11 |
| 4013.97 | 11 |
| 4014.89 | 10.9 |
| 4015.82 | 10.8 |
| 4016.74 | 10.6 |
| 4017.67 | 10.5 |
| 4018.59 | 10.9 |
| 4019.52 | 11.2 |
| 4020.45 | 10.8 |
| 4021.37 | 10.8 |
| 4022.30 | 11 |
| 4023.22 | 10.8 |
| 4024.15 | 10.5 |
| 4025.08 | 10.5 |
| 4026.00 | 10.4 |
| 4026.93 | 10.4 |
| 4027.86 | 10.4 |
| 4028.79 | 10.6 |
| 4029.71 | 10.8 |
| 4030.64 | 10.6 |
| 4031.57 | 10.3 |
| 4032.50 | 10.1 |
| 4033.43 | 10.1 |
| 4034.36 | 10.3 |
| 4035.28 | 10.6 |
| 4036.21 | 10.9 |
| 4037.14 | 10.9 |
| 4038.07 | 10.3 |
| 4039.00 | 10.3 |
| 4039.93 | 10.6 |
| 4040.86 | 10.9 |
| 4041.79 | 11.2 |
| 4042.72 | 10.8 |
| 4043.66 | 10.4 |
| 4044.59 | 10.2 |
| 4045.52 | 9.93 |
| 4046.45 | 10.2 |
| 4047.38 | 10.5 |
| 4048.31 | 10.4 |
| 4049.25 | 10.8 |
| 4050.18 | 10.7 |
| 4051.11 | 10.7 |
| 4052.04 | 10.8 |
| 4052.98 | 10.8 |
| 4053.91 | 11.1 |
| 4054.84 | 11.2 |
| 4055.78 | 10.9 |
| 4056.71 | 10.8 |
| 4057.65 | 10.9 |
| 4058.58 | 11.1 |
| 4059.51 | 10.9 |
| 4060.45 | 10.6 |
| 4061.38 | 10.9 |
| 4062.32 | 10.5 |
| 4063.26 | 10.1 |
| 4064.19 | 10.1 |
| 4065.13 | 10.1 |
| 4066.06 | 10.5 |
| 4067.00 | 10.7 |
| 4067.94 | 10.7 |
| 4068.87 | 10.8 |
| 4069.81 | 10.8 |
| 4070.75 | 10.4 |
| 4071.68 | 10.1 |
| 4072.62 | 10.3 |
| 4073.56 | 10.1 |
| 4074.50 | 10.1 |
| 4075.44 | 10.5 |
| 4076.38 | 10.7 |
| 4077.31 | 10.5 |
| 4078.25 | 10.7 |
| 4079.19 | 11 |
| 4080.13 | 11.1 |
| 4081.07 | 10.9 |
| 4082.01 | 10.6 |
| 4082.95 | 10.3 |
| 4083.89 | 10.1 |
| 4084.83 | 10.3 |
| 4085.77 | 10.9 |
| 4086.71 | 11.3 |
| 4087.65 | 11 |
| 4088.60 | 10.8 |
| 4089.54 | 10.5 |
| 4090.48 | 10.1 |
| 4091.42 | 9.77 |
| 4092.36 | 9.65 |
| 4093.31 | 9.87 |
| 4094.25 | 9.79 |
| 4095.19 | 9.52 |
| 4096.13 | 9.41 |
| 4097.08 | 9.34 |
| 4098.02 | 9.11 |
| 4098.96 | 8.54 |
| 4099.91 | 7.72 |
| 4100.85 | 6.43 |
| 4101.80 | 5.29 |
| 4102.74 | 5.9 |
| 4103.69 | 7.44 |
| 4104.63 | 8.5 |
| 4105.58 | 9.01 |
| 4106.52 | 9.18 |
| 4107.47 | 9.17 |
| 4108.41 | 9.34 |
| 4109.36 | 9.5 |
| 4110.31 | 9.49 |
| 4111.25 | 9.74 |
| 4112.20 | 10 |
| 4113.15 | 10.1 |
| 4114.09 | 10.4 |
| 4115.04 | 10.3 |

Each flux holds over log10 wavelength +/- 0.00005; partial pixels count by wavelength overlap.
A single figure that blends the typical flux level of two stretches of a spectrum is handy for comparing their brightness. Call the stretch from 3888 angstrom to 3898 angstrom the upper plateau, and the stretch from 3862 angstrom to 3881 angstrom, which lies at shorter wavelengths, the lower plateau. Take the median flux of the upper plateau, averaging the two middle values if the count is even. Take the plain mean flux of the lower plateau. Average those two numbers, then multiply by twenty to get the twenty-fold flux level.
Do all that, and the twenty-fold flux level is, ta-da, 190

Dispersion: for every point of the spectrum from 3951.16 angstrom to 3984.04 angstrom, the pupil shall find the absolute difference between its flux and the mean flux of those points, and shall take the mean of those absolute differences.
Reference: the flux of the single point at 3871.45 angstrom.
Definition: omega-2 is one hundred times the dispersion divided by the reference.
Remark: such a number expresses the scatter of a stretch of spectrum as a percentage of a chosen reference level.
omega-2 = 14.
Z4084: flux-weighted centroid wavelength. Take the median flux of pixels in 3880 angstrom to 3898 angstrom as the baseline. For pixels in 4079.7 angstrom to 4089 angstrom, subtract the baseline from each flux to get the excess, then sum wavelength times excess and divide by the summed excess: 4084.5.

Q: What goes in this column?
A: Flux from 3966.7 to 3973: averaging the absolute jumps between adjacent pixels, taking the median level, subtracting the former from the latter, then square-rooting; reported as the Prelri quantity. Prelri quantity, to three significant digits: 2.11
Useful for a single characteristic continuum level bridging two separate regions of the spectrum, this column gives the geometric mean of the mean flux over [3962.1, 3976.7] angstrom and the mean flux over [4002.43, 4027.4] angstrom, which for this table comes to 9.0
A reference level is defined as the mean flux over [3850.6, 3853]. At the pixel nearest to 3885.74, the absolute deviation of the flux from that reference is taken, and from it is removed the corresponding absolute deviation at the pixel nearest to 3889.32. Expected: -2.6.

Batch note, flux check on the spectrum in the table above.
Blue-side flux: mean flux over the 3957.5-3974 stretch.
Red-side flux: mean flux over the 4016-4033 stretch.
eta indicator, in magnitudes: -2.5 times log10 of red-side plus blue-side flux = -3.17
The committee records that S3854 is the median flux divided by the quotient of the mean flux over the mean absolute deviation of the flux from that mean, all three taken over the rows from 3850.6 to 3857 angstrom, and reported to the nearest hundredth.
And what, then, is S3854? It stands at 0.43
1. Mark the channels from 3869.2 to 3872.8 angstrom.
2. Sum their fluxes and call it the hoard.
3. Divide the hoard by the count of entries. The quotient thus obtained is 10.4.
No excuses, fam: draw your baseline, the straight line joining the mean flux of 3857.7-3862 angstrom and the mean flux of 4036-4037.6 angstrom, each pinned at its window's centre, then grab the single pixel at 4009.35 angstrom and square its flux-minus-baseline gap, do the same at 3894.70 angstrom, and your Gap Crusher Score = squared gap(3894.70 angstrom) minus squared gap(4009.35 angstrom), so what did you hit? 3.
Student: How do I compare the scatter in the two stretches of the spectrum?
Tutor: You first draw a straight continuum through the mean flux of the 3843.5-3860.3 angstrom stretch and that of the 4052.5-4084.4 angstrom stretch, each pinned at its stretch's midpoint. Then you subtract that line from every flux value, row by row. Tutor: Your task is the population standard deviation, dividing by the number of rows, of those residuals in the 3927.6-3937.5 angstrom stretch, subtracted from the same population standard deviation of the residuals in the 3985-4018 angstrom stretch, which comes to -1.9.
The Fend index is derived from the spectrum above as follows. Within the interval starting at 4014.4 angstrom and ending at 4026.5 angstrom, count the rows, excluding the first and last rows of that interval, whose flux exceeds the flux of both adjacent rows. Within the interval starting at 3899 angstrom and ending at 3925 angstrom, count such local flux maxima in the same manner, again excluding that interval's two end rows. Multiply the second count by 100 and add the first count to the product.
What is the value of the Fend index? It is 302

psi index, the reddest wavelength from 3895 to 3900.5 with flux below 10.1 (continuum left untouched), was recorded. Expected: 3900.09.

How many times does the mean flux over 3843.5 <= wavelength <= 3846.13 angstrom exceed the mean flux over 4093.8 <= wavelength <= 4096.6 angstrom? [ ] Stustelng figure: 1.06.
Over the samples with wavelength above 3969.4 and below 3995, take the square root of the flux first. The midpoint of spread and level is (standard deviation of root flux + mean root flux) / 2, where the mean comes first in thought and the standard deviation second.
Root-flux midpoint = 1.69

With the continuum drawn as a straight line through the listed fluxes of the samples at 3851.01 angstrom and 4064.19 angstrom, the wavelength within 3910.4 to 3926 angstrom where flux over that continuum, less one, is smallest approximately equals 3917.19 angstrom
